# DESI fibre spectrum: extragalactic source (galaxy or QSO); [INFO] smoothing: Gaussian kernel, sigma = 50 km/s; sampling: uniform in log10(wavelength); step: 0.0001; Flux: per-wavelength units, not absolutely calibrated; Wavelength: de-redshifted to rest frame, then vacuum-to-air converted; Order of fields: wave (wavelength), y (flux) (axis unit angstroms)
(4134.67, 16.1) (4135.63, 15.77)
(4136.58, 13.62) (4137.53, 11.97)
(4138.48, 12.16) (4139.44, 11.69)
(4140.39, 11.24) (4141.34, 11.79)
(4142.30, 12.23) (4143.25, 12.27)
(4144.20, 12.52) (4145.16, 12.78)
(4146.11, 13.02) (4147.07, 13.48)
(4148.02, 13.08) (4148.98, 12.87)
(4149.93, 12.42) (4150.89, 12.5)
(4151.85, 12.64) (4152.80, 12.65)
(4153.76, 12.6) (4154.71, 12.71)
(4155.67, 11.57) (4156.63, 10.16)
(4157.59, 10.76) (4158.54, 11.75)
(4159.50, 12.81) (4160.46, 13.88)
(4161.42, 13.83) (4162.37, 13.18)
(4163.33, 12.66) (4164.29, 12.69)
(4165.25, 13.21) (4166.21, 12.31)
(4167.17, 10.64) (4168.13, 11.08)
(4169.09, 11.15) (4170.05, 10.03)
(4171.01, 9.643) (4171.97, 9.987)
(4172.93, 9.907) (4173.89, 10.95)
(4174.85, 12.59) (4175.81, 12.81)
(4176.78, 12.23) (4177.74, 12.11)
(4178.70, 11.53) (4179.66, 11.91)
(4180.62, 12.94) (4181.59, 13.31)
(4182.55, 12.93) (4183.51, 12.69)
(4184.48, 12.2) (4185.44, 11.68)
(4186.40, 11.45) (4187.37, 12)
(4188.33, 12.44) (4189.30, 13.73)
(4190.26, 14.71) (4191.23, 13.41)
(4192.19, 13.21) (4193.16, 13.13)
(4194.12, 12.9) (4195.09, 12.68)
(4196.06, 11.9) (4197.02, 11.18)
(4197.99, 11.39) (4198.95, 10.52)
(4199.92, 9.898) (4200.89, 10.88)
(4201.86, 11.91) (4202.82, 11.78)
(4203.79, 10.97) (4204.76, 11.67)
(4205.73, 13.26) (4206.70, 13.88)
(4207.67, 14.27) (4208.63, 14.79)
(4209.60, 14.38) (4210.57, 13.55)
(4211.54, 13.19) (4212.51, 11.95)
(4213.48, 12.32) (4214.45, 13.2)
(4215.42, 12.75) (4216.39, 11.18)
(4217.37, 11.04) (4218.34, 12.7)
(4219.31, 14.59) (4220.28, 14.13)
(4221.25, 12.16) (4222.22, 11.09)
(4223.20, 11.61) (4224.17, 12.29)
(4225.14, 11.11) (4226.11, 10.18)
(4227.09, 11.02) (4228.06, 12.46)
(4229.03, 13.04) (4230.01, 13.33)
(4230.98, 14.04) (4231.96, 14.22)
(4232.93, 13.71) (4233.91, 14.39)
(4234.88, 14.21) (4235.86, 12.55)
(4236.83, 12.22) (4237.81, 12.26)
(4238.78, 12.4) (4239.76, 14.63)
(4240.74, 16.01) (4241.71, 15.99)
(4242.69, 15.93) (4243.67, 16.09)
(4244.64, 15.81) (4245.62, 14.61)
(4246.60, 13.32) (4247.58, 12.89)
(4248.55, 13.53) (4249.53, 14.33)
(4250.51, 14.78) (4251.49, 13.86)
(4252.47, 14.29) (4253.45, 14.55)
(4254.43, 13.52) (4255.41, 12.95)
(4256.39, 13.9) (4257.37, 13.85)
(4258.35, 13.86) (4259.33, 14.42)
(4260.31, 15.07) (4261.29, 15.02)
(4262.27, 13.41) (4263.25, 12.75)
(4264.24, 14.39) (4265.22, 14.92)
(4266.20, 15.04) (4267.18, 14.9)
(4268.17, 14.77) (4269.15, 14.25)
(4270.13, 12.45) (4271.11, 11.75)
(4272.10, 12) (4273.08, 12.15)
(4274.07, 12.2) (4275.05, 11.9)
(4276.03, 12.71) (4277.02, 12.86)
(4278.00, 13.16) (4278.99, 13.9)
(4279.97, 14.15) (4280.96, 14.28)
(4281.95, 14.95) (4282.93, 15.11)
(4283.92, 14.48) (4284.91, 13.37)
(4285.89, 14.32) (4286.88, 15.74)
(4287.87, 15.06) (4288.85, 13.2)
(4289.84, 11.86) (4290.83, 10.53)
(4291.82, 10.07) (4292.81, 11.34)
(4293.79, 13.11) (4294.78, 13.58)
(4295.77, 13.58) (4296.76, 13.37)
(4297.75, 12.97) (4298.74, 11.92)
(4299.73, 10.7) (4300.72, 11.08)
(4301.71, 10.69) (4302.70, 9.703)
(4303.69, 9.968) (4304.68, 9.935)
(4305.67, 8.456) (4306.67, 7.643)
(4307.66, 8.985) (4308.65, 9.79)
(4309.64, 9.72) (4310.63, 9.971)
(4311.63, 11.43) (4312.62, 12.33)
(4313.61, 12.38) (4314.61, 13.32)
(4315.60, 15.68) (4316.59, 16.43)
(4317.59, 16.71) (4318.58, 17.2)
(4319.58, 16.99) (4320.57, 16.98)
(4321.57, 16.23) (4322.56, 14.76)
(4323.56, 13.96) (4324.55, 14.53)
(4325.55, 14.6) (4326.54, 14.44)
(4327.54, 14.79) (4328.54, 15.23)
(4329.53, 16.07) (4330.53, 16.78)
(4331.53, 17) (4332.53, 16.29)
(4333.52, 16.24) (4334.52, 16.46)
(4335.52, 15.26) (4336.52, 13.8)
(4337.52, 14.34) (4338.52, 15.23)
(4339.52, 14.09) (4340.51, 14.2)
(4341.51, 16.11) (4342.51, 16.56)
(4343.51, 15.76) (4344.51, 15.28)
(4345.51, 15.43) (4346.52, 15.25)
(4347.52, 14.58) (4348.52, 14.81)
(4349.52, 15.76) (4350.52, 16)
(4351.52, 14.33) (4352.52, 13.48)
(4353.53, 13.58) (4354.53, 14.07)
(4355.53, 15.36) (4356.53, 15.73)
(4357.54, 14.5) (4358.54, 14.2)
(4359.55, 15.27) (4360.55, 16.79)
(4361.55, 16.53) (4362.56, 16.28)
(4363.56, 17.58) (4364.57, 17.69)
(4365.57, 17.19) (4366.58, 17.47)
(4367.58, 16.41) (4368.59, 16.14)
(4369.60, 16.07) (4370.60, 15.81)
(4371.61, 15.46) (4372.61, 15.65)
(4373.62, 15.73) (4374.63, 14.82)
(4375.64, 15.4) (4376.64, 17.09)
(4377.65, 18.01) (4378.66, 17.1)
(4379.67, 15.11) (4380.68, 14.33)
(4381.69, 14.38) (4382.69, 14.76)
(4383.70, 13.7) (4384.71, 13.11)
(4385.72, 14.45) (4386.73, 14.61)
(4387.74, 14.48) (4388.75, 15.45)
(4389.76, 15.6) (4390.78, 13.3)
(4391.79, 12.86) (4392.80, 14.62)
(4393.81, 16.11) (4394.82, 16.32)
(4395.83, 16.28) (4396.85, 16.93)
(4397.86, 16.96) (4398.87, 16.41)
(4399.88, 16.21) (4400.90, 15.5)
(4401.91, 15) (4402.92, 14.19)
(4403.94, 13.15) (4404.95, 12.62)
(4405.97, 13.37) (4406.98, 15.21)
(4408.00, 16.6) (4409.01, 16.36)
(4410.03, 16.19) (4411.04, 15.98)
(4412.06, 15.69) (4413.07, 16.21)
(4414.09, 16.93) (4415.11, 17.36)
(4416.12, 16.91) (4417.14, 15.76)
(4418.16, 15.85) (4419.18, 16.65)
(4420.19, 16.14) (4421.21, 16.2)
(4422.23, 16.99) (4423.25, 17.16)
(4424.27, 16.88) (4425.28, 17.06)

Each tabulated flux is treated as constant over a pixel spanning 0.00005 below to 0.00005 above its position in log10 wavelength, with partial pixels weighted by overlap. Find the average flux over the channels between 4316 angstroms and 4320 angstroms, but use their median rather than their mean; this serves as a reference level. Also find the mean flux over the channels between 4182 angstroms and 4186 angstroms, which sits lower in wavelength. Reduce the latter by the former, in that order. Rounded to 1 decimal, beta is -4.5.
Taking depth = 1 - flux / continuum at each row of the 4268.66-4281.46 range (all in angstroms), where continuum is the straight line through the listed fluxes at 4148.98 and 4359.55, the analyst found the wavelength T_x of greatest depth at 4271.11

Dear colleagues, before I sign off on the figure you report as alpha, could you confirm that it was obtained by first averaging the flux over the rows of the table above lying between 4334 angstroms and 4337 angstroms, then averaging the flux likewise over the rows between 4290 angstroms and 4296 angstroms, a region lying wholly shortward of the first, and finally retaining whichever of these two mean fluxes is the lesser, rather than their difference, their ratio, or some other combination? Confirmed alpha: 12.0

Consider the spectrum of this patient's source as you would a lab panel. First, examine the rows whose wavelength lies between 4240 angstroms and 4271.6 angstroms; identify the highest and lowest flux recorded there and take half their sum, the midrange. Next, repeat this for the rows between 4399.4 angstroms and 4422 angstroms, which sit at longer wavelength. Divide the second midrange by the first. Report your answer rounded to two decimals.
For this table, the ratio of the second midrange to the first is 1.08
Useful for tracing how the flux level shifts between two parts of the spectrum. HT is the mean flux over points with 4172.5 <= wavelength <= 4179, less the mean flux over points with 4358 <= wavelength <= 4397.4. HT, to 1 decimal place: -3.9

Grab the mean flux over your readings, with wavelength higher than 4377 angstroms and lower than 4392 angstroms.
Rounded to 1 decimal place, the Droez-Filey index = 14.8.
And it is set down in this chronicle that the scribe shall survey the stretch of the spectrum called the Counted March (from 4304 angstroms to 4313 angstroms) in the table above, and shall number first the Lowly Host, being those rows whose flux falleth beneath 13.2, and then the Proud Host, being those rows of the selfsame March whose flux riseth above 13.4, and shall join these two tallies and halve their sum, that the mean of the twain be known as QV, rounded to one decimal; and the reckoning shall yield 4.5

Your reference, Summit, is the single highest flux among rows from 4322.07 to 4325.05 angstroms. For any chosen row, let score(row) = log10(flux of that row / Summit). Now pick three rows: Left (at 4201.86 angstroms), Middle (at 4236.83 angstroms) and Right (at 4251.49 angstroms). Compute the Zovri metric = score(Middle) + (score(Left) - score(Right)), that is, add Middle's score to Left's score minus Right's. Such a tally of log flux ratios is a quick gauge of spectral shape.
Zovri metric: -0.148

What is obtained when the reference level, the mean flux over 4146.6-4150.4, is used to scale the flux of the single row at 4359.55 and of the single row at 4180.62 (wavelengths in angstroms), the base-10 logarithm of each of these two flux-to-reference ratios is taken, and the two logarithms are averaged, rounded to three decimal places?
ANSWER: 0.035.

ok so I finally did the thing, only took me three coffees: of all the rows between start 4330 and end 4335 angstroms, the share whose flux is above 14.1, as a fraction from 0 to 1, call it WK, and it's 1.00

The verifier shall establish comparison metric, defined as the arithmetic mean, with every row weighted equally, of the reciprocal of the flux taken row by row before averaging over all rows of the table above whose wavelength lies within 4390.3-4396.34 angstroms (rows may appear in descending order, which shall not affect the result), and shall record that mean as 0.0677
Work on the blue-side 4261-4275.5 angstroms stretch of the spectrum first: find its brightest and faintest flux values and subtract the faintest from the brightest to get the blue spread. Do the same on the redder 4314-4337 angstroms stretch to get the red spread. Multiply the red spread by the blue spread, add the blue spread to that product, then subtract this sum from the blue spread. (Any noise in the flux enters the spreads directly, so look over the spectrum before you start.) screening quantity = -13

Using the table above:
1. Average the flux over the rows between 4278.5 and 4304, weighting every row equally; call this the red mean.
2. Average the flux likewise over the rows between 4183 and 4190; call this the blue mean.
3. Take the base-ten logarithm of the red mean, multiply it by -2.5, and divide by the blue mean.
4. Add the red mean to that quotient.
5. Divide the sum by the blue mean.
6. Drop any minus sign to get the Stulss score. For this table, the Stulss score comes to 1.02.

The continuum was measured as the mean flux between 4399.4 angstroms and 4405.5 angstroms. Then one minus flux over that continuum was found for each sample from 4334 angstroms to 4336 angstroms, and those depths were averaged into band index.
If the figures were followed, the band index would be -0.10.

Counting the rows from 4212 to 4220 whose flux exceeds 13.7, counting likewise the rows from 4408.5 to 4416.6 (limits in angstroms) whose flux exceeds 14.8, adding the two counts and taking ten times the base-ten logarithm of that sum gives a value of 9.5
